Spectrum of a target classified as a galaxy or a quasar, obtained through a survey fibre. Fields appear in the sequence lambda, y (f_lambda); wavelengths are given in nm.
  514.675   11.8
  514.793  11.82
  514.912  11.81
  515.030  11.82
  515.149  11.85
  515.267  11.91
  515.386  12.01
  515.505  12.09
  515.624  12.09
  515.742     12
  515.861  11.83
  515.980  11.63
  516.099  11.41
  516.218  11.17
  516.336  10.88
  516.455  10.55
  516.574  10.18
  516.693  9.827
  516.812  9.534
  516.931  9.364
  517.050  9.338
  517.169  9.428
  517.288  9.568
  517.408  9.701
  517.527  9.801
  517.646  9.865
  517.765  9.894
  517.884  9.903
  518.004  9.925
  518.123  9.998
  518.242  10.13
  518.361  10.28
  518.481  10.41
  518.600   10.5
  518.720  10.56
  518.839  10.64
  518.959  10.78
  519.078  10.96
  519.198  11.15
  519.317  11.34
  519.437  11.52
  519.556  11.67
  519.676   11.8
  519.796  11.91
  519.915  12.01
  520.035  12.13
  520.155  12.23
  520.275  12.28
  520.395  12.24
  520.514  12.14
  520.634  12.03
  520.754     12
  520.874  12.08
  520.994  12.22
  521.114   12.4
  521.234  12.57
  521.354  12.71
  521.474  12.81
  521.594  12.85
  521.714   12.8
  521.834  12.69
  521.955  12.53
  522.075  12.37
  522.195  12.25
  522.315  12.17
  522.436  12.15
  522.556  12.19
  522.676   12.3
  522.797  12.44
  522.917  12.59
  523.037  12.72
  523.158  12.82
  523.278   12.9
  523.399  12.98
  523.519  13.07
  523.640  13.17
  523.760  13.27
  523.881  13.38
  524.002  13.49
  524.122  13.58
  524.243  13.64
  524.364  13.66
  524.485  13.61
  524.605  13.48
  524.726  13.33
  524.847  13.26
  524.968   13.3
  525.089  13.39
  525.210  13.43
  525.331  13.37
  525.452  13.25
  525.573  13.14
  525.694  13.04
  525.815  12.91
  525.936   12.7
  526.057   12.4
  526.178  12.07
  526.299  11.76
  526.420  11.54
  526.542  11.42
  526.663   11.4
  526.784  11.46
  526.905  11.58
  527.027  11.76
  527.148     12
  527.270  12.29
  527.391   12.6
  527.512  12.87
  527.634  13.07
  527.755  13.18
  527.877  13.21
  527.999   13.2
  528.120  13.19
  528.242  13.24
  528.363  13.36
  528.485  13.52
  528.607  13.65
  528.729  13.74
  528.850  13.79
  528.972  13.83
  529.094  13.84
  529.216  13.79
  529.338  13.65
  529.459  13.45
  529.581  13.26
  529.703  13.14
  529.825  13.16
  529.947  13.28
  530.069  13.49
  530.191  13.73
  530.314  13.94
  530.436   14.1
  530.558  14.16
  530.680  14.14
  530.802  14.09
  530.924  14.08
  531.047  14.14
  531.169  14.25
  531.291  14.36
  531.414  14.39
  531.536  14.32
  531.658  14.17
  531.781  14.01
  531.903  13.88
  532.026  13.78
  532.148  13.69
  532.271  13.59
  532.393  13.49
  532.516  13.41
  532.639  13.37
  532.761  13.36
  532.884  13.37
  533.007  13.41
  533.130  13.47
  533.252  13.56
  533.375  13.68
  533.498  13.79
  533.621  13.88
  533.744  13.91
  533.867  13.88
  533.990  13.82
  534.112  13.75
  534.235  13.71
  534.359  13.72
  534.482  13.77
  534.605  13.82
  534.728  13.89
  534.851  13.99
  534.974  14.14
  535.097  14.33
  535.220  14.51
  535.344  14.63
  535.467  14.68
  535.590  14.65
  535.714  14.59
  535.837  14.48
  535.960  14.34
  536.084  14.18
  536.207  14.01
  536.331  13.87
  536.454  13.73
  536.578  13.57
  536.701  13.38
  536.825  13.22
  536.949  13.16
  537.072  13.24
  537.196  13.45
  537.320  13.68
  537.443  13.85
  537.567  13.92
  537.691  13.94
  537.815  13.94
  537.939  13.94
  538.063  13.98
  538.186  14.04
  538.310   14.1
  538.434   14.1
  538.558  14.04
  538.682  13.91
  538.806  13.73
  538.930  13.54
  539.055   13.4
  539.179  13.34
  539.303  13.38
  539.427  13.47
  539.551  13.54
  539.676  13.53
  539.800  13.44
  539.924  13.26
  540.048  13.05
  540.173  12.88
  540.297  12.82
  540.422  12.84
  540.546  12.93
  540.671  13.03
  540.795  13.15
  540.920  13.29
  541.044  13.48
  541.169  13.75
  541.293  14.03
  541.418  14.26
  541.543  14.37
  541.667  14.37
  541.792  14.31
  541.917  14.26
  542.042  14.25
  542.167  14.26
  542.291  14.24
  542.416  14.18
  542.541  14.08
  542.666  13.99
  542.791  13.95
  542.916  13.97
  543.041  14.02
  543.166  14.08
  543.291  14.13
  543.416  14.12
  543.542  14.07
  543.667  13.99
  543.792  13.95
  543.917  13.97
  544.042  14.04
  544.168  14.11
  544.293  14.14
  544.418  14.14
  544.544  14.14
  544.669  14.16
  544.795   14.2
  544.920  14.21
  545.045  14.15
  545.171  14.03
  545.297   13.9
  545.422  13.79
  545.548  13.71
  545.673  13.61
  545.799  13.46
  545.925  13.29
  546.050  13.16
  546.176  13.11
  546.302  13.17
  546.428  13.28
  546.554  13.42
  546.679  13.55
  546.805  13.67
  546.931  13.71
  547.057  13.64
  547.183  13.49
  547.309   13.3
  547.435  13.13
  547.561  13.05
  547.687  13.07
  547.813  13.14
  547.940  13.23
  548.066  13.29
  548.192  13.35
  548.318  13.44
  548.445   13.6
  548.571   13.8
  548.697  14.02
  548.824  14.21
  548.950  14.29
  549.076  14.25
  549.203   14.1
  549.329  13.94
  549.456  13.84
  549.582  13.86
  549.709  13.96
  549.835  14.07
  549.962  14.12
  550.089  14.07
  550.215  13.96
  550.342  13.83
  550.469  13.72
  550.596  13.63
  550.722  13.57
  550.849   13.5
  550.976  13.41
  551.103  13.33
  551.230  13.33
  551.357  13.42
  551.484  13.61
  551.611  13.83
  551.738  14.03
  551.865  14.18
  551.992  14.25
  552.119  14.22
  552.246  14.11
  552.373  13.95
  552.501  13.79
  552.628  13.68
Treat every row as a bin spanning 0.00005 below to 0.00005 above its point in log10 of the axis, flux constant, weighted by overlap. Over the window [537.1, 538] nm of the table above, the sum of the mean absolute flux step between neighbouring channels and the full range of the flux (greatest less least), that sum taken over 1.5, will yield 0.38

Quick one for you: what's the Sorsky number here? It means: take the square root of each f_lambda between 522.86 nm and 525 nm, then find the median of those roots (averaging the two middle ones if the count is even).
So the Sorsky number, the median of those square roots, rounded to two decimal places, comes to 3.64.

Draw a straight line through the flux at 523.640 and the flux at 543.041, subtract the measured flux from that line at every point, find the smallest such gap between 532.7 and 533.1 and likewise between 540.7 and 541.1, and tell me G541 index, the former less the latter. -0.28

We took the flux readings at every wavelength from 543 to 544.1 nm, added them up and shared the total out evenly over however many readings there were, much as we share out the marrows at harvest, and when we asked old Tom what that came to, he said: 14.0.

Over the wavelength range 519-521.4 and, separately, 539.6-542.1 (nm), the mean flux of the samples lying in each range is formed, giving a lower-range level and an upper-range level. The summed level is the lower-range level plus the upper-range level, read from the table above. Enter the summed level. 25.5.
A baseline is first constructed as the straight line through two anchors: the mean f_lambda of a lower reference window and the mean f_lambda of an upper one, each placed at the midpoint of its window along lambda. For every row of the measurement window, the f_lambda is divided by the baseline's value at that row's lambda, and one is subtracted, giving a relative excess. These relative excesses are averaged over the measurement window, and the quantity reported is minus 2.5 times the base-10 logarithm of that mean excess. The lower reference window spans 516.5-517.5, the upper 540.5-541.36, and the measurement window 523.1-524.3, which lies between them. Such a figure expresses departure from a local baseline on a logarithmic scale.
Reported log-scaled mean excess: 1.6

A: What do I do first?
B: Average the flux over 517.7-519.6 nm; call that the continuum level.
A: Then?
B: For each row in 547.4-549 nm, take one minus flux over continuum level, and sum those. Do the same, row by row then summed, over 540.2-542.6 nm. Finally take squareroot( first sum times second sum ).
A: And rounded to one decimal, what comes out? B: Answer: 4.5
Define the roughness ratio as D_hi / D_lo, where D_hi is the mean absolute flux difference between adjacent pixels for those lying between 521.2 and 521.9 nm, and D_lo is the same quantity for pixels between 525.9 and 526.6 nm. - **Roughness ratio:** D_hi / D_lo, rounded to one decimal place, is 0.3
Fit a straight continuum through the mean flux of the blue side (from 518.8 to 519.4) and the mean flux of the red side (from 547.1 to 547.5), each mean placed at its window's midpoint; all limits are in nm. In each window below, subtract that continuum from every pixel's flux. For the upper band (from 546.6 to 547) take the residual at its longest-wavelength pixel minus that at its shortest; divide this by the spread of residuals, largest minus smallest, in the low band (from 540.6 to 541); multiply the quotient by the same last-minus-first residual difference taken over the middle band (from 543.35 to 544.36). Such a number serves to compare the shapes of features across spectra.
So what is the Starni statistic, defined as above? -0.03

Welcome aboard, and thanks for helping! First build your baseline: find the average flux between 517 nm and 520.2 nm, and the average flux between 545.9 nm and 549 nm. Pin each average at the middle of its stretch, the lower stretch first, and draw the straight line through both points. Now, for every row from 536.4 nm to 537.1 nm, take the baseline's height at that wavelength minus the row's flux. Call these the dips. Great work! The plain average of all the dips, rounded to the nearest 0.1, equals -1.0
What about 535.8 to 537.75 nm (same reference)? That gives -1.3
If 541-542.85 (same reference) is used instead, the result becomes -1.2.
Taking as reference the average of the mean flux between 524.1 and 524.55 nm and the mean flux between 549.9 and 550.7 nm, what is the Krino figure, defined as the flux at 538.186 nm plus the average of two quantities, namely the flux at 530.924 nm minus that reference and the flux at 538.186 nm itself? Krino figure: 21.2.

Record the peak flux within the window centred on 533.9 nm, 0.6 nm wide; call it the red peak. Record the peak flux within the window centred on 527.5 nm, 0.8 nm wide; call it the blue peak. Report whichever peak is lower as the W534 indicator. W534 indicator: 13.2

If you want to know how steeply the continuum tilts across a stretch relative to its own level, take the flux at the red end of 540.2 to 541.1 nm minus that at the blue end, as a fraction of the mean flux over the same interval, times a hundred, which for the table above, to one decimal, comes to 5.0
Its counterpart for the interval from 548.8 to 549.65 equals -2.5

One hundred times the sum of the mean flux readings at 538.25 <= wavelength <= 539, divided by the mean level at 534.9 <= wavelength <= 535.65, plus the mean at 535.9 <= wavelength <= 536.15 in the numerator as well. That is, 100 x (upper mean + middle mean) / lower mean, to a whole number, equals 194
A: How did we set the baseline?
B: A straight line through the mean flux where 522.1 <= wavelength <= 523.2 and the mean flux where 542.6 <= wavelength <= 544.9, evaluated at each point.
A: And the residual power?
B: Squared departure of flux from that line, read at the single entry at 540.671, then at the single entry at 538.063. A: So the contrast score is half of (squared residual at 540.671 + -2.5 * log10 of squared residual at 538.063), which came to 1.4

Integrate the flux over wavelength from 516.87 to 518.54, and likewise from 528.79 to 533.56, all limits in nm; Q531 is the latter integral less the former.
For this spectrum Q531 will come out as 49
